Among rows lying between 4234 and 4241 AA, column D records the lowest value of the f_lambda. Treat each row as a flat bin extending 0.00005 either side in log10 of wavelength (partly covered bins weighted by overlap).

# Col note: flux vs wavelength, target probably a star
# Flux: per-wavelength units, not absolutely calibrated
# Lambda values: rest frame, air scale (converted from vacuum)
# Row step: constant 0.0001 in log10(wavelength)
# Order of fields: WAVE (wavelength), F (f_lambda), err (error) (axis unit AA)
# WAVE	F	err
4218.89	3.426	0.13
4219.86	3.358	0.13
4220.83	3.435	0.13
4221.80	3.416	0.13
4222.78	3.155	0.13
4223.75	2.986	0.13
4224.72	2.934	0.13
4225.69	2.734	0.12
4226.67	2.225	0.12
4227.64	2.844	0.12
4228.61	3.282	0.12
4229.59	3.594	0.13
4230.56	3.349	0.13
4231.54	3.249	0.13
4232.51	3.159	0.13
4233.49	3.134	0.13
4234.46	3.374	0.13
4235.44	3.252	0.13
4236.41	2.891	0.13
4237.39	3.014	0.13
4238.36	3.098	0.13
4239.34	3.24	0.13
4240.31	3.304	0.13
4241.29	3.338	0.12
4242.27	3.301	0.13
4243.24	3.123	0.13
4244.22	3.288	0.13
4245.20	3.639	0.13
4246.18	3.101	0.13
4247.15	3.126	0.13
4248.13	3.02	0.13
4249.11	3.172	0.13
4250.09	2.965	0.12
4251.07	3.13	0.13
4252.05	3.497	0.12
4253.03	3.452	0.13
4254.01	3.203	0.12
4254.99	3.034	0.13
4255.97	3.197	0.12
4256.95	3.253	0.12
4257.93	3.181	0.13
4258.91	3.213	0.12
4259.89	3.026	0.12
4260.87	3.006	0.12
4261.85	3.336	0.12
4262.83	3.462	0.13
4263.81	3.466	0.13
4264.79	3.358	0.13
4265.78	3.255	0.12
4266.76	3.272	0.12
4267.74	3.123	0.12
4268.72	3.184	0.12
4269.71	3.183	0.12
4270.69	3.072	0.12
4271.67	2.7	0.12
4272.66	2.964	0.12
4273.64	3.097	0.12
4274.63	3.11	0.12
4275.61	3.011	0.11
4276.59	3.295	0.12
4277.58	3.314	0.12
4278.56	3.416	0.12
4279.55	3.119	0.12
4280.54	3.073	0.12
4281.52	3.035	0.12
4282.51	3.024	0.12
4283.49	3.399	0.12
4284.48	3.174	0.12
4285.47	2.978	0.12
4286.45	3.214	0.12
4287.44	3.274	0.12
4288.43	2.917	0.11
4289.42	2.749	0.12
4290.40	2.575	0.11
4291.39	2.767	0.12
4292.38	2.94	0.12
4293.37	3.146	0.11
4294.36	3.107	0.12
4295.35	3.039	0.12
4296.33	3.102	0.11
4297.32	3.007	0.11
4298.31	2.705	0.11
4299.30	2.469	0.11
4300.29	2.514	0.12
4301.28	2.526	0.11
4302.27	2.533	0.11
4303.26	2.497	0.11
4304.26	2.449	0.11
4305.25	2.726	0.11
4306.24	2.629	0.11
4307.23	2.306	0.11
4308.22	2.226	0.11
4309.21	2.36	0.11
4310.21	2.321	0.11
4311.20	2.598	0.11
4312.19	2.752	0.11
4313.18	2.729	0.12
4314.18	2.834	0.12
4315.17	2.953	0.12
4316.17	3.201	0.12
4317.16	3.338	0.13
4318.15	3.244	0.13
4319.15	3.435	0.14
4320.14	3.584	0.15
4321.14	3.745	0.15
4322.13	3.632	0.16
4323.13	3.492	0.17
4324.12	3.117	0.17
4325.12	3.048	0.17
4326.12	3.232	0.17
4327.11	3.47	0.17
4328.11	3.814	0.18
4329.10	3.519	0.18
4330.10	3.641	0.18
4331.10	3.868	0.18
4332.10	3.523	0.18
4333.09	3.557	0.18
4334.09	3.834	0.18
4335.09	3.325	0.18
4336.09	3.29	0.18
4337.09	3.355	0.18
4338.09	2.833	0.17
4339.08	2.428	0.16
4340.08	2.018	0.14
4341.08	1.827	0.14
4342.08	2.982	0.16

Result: 2.891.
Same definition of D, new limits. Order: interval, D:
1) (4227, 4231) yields 2.844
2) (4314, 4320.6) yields 2.834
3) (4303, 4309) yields 2.226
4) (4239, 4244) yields 3.123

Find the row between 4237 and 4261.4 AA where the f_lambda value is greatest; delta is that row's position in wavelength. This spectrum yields 4245.20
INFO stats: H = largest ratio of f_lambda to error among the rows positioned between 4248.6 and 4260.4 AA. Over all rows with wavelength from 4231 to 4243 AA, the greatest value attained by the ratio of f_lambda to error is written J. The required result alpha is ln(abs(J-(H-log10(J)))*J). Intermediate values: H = 29.1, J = 27.8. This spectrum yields 1.20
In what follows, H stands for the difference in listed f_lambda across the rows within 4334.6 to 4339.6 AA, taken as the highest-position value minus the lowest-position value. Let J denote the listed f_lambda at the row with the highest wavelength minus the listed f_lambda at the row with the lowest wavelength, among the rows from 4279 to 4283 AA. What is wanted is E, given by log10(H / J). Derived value 1.0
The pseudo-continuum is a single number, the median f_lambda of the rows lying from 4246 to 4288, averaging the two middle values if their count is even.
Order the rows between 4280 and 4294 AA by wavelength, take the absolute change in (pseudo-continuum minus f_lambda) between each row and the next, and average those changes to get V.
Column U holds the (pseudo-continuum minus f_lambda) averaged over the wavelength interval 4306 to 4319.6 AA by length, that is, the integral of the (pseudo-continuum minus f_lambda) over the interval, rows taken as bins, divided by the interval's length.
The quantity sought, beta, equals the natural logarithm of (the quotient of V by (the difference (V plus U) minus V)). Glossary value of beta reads -0.8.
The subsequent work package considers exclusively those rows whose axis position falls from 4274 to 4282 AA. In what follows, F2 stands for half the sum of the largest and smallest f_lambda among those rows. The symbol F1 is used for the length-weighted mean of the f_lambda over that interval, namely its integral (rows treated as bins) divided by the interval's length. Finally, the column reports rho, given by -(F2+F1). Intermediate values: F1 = 3.2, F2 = 3.2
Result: -6.4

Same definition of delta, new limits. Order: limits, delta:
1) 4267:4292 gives 4278.56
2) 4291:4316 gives 4293.37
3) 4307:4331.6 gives 4331.10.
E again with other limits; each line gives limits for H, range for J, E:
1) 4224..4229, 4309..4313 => -0.1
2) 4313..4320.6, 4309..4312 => 0.6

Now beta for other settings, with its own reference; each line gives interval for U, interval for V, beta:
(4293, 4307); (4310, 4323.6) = -1.1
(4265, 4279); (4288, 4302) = 1.6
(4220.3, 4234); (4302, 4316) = 0.7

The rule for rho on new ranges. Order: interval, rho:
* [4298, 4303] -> -5.1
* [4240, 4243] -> -6.6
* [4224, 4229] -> -5.6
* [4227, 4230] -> -6.4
